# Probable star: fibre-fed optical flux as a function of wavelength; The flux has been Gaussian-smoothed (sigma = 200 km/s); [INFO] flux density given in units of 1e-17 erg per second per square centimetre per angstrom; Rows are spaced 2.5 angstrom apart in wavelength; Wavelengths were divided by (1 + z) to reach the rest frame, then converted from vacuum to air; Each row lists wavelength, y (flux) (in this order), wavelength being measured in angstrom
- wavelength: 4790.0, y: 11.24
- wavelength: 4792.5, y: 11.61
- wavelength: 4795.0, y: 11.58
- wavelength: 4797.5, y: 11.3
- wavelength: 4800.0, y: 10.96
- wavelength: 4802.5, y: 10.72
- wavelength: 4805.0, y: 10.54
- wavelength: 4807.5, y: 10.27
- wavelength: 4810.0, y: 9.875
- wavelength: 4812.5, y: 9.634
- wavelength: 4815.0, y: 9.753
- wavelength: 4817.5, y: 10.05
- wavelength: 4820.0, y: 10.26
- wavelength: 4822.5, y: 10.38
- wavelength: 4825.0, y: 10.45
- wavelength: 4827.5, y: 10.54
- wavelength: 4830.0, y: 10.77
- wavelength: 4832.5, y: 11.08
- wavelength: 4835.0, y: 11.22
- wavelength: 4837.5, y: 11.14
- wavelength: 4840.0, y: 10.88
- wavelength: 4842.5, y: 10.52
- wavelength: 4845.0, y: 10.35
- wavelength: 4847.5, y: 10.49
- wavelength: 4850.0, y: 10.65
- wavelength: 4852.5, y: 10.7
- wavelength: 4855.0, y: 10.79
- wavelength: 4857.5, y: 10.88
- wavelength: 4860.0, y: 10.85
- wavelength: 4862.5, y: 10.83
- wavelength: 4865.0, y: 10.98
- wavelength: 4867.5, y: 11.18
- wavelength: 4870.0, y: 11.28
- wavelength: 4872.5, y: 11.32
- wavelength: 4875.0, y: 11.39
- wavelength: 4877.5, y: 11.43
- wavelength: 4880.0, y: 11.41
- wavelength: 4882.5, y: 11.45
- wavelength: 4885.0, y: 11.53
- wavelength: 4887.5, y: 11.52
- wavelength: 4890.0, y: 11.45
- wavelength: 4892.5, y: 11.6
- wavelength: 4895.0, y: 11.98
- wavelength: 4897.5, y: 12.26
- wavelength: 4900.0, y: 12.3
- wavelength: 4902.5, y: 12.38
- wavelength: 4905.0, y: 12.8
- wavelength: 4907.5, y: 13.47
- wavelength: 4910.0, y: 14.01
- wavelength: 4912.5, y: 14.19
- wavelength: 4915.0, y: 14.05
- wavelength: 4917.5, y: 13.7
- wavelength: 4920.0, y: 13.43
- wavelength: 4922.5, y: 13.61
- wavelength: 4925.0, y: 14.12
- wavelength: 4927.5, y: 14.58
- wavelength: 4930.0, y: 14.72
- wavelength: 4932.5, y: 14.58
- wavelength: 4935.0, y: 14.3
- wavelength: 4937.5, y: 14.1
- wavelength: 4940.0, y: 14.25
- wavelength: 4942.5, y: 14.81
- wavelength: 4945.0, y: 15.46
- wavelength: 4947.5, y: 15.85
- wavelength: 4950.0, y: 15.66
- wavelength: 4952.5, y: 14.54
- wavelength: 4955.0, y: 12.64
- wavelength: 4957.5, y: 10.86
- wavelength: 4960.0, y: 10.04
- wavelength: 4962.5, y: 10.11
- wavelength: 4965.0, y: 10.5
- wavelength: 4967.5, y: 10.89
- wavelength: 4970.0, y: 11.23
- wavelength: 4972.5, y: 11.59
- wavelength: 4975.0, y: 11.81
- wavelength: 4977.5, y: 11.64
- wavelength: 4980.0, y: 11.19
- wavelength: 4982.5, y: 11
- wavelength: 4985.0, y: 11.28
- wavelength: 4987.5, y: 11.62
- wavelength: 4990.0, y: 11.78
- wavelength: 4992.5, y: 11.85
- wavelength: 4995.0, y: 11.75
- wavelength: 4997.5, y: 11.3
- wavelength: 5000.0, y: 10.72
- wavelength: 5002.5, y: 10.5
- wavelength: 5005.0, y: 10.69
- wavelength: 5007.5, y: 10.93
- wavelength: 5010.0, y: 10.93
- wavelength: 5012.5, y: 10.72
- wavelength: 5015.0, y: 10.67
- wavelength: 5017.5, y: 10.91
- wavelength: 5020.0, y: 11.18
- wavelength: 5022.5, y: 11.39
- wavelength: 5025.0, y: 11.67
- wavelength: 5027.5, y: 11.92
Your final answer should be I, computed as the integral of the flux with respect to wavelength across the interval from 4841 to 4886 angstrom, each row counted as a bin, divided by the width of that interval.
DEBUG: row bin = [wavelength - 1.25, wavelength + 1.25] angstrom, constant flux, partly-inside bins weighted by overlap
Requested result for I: 11.0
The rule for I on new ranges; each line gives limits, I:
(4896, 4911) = 12.8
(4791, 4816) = 10.6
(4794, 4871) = 10.7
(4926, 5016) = 12.3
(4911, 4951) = 14.5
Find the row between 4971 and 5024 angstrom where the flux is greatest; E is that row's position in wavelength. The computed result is 4992.5 angstrom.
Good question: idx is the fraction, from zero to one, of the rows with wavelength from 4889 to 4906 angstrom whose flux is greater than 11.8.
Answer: 0.7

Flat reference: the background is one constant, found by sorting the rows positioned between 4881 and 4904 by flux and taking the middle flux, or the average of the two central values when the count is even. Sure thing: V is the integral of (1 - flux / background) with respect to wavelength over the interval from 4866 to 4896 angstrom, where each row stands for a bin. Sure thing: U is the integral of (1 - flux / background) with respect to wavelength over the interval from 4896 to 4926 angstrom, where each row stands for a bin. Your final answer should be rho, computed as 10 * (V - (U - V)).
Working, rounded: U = -4.5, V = 0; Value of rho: 53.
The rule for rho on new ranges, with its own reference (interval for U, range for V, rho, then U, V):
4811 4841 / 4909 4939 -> -159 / 2.8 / -7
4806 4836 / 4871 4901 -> -34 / 3.2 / 0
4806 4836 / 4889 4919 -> -98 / 3.2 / -3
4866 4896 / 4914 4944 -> -138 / 0.4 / -7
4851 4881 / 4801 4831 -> 55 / 1.3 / 3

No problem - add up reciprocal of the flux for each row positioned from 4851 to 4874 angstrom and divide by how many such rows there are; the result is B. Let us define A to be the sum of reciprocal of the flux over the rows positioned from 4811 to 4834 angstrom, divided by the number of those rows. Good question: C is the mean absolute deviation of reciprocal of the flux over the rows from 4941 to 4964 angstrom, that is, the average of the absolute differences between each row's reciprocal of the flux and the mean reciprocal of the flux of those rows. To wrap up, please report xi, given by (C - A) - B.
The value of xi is -0.175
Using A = 0.0970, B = 0.091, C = 0.0133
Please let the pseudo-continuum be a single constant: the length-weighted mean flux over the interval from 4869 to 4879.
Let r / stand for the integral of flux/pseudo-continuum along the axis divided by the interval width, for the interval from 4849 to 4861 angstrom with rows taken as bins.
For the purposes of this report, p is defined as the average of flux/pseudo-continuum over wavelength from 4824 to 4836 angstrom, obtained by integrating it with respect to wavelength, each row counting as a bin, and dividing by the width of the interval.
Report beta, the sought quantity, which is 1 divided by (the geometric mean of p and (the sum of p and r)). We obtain 0.74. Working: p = 0.95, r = 0.95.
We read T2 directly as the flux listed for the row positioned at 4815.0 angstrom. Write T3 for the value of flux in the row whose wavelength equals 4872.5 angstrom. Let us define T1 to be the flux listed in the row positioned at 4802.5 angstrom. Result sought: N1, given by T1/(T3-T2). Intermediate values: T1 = 10.72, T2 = 9.753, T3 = 11.32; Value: 7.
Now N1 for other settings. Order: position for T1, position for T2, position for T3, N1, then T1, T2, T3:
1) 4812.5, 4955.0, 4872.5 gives -7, 9.634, 12.64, 11.32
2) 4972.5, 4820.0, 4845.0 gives 129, 11.59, 10.26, 10.35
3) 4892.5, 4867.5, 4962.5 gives -11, 11.6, 11.18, 10.11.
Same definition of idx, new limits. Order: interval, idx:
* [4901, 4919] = 1.0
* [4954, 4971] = 0.1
